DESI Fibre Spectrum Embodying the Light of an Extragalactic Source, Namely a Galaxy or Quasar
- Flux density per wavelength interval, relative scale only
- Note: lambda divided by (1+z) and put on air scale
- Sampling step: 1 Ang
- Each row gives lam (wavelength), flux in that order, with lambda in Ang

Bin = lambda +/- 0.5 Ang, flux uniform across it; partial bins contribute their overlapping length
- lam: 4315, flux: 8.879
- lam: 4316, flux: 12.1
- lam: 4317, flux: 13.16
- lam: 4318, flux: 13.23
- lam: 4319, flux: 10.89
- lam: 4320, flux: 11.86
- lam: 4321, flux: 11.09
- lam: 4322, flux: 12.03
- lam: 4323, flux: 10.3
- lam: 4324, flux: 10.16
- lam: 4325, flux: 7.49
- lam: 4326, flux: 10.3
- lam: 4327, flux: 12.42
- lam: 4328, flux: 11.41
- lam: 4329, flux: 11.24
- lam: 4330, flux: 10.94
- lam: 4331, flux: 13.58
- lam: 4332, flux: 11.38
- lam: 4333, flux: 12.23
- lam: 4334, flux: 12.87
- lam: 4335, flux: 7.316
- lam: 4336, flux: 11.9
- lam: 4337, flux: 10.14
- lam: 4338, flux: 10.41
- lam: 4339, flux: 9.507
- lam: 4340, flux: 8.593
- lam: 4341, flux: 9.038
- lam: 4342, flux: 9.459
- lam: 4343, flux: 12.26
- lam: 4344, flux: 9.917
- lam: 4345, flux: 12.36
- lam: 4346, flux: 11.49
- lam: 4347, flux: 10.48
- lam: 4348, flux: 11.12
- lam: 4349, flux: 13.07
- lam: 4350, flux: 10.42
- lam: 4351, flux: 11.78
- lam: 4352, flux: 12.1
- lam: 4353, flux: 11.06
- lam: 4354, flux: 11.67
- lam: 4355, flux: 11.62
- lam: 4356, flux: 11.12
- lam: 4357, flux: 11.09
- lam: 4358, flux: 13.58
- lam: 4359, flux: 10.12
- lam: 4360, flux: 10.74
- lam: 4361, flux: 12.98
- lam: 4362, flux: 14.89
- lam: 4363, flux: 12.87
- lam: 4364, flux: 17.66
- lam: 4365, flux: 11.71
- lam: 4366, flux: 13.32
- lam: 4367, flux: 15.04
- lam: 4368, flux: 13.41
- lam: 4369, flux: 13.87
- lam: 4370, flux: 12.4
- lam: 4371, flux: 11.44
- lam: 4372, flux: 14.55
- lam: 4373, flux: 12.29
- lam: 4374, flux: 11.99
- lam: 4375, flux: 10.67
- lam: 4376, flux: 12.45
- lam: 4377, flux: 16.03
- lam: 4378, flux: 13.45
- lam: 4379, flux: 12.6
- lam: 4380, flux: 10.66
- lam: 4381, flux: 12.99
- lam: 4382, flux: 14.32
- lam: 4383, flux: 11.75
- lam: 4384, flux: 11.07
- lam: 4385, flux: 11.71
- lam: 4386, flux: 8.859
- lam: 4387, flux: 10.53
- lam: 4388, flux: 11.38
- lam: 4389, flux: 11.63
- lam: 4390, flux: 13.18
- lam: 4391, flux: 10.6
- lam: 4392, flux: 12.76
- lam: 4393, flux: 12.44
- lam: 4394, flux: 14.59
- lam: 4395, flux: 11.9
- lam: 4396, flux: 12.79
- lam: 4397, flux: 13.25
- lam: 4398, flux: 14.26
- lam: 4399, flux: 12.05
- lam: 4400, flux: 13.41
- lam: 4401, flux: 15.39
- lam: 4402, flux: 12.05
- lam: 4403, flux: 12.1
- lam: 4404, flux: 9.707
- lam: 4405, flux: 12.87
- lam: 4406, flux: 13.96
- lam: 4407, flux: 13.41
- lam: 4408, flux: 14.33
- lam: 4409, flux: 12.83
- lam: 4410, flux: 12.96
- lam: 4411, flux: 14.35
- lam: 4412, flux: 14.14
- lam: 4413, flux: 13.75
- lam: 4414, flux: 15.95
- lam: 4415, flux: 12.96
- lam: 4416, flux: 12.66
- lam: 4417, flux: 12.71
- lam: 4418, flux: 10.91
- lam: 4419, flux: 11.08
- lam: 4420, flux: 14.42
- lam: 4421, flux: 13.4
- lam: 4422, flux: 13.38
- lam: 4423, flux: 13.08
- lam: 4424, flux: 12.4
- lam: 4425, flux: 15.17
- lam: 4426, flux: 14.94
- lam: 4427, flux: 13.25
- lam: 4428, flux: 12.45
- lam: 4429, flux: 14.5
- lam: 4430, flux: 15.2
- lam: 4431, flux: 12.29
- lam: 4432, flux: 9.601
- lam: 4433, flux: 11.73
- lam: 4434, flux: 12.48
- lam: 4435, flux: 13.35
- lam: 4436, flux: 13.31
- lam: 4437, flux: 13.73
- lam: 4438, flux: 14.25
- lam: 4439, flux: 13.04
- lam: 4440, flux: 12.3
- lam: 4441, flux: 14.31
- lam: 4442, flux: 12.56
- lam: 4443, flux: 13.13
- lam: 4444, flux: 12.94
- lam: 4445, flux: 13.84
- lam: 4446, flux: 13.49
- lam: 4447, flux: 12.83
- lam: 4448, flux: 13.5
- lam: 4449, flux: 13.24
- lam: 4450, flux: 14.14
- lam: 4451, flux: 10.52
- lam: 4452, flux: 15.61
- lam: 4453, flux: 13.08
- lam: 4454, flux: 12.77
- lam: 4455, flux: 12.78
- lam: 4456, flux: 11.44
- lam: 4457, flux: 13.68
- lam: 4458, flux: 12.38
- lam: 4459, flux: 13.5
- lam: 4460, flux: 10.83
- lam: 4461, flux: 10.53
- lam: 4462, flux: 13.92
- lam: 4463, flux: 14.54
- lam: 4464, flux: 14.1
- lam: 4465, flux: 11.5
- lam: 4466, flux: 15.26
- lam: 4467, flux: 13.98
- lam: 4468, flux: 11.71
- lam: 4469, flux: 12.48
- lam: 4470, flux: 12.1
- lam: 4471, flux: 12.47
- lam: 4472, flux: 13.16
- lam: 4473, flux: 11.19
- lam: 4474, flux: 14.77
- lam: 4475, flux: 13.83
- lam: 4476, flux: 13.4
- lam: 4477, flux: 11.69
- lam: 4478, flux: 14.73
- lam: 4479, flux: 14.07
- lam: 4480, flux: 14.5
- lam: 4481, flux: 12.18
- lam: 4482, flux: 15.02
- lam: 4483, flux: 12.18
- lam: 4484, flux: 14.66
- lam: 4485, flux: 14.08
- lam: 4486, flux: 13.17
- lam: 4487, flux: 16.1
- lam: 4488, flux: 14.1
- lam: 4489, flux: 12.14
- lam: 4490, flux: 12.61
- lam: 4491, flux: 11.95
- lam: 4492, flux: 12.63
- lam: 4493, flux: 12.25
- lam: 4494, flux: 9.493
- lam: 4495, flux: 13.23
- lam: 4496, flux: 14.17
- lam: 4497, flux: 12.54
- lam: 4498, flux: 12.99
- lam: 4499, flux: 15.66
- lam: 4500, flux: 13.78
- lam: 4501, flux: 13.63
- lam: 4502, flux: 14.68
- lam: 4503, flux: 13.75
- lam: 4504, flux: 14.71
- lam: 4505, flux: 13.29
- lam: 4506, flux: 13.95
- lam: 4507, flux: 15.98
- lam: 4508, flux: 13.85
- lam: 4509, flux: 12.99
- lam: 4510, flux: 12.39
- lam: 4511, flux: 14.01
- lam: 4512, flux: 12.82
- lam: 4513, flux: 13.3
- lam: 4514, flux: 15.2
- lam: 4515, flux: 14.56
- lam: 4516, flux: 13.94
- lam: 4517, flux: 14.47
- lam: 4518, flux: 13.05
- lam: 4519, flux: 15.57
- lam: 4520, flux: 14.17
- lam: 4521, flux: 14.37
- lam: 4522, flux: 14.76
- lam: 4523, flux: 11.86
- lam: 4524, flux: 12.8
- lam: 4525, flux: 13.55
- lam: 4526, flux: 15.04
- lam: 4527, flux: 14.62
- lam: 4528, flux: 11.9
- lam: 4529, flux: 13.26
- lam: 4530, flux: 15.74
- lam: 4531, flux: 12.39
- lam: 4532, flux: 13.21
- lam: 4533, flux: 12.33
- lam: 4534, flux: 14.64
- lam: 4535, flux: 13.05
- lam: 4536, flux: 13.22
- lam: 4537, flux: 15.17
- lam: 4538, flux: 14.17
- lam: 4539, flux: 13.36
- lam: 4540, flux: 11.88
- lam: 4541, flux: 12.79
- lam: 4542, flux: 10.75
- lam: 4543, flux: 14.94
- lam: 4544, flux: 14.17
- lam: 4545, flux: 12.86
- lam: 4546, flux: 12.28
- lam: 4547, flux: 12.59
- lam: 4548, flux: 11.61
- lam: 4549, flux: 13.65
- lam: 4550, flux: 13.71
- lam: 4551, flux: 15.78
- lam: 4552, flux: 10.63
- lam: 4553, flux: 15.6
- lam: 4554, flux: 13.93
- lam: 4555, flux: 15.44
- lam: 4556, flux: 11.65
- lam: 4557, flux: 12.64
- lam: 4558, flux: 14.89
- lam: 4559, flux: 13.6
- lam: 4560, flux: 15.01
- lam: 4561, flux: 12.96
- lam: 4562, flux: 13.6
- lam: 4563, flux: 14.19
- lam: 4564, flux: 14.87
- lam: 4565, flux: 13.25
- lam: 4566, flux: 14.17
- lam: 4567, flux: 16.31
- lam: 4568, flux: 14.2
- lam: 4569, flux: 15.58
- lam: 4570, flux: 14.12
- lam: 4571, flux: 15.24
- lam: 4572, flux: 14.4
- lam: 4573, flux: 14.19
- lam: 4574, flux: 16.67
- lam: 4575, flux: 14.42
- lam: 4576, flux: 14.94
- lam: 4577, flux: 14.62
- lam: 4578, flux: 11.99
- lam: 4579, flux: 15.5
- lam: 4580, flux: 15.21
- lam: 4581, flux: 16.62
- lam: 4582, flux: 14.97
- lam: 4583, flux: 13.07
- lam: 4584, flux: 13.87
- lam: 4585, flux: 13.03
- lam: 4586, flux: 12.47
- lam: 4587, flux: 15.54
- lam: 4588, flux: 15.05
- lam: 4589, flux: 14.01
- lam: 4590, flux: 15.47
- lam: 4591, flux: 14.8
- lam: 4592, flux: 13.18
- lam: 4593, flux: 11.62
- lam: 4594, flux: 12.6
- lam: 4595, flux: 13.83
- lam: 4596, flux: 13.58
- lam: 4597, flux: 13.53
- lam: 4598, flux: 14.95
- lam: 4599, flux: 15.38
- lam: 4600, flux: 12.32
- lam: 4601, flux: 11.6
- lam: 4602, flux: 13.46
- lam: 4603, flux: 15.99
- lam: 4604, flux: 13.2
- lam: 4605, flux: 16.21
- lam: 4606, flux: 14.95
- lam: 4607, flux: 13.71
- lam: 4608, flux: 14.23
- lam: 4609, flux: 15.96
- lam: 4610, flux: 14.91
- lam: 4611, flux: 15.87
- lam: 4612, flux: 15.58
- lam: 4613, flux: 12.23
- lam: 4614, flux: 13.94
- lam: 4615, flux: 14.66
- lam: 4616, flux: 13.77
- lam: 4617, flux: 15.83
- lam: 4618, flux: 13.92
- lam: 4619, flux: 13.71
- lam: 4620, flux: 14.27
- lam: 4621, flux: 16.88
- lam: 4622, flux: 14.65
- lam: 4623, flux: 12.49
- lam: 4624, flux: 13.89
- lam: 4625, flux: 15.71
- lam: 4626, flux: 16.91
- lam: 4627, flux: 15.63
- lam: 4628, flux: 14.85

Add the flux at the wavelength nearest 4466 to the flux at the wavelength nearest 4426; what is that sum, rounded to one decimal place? 30.2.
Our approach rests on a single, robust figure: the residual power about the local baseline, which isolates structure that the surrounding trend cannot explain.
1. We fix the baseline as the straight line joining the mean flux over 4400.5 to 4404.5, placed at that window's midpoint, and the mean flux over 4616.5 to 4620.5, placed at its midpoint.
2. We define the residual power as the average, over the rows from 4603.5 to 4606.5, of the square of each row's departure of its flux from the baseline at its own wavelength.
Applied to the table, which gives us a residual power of 1.7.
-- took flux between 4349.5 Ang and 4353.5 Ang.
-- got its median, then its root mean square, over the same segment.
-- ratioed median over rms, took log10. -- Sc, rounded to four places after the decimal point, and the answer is 0.0023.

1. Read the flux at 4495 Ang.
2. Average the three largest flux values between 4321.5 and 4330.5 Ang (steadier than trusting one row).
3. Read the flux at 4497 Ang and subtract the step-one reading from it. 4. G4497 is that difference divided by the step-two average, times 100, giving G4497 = -6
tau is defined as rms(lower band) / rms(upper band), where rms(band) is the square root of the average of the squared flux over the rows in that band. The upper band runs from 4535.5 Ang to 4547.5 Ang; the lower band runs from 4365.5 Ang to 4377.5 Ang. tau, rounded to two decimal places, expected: 1.00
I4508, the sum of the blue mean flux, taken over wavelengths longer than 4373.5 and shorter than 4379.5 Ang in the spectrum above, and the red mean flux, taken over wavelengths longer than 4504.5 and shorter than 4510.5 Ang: 26.6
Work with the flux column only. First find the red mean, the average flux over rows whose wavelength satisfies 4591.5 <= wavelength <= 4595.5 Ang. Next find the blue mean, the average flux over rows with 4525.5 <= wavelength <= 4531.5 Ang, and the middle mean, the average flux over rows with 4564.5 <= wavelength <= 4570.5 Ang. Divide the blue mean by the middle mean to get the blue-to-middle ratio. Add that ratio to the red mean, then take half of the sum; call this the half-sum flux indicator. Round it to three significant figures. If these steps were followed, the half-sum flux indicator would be 6.88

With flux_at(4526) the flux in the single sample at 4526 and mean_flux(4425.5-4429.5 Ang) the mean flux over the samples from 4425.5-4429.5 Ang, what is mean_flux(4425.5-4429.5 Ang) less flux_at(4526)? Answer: -1.3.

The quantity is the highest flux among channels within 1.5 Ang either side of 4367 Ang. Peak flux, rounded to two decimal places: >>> 15.04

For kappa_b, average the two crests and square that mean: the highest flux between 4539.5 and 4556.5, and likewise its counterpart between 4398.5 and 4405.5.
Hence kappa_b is 243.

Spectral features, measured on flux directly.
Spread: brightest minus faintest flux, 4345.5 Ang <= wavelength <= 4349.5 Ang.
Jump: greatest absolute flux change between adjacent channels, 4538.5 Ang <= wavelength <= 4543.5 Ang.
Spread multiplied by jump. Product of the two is 11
